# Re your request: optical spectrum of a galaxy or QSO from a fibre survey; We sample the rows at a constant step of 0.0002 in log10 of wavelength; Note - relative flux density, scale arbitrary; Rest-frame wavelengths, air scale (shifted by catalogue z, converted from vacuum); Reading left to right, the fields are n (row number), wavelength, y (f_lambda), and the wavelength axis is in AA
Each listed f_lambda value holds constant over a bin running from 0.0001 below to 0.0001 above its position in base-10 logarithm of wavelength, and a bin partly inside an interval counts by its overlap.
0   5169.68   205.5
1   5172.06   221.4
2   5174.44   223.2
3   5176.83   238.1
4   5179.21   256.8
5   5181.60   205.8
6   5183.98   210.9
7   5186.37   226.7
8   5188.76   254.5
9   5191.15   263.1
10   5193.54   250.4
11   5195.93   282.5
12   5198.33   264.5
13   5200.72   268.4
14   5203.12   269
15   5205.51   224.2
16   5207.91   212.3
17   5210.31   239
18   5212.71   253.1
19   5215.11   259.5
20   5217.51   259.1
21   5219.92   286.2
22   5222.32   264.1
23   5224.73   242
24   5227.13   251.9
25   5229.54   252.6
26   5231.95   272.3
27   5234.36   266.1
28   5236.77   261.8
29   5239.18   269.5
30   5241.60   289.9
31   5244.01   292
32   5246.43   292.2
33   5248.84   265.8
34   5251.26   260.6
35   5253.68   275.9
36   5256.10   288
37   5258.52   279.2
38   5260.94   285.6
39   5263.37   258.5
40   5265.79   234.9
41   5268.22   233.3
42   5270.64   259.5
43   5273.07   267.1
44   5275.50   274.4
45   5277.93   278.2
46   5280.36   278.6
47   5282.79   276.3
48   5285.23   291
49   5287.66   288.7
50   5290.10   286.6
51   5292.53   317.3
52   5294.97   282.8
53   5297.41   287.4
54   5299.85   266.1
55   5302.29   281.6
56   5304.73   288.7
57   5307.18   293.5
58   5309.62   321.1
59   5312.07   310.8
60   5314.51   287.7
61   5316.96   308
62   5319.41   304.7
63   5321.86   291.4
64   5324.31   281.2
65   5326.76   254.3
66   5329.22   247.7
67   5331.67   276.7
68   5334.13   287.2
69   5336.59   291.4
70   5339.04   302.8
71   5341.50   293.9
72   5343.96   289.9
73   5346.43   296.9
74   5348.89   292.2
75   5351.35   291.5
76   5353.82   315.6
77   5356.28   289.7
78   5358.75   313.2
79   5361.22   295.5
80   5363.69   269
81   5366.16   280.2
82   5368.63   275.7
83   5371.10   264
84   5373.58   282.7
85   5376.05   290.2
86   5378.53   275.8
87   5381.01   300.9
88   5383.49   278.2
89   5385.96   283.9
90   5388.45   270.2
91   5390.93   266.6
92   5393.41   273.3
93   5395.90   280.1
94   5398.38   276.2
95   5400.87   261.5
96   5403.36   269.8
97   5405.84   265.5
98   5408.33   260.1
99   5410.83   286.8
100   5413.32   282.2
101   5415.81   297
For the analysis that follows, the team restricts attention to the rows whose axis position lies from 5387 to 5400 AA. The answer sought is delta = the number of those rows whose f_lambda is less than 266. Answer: 0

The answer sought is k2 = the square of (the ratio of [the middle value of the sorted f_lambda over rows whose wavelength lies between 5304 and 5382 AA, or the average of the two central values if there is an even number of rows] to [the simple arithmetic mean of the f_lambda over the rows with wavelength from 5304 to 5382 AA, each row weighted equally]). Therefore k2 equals 1.009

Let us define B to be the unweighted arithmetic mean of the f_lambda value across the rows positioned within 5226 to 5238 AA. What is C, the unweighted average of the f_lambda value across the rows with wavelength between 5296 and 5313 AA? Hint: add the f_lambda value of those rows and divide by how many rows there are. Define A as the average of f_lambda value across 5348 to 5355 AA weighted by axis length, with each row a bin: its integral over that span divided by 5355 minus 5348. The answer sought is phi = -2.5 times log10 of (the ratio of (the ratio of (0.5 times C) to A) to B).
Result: 6.82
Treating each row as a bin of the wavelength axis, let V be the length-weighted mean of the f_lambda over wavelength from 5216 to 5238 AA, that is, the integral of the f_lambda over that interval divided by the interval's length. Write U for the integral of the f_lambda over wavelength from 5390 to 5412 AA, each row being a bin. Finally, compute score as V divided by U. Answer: 0.0439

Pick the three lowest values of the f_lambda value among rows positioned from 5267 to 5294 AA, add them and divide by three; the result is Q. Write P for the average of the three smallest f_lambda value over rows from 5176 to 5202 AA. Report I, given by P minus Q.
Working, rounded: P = 214.5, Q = 253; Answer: -39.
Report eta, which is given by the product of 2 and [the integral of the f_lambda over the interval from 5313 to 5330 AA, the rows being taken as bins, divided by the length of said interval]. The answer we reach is 567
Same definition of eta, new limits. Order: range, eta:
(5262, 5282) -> 522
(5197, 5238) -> 512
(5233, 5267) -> 546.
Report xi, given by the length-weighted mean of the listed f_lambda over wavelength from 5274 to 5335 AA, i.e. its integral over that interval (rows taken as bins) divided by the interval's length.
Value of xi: 286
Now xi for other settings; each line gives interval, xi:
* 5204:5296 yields 268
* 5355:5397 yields 282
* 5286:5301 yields 288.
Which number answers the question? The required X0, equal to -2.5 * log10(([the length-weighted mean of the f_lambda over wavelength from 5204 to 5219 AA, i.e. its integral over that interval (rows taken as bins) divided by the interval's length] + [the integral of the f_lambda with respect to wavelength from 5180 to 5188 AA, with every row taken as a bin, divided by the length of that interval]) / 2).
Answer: -5.91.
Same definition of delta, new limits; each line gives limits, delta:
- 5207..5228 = 8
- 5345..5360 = 0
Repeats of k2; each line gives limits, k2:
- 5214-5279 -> 0.990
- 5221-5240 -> 1.023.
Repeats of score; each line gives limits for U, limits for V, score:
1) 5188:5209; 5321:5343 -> 0.0525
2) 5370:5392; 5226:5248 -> 0.0443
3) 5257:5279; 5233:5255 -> 0.0474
